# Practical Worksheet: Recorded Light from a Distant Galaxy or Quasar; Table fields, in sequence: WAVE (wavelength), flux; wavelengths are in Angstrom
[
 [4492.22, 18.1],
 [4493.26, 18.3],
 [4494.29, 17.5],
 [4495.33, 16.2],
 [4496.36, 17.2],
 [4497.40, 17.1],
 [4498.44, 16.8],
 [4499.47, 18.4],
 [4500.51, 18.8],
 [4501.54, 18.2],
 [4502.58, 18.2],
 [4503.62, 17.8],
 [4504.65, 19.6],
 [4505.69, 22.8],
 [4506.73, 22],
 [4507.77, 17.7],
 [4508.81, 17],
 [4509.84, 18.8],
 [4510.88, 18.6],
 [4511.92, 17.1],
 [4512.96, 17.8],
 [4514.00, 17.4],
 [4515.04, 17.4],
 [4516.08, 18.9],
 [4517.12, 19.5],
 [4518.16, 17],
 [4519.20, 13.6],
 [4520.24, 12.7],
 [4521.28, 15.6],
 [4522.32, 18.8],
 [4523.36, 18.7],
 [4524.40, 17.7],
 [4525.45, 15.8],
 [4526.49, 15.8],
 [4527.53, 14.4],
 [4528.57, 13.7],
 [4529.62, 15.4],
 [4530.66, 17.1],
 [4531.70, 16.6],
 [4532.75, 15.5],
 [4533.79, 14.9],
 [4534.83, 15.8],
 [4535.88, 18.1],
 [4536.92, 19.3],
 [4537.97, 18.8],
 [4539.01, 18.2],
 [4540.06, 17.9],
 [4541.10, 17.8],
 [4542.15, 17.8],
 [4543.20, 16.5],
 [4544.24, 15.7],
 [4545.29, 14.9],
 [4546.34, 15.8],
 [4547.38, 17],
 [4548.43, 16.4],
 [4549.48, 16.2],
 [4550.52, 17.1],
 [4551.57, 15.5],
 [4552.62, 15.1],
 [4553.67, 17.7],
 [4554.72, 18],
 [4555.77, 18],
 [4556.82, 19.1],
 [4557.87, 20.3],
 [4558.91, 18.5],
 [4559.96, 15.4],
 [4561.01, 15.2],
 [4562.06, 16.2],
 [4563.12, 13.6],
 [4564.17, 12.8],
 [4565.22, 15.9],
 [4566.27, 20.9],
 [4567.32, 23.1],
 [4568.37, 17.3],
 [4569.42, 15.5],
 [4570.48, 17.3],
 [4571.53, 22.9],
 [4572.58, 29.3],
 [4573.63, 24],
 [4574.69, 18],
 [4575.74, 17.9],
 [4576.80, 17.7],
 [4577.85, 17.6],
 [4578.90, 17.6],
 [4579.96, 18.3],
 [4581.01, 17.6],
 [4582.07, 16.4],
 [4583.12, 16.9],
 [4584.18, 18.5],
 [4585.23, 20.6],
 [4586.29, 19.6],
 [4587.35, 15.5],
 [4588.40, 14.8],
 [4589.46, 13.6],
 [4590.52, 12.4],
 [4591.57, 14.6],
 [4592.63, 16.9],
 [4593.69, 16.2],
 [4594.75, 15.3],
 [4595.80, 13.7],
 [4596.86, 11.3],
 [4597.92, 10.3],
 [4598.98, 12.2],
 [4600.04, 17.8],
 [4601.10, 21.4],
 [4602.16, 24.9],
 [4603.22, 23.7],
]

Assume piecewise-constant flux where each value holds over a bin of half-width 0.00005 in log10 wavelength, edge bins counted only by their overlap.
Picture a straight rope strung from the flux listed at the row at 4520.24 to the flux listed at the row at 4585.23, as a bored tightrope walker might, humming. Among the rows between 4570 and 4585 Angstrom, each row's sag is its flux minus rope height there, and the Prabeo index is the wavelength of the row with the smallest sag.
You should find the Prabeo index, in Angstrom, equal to 4582.07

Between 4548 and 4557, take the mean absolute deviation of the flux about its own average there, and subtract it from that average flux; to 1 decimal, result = 15.9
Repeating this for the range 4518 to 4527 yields 14.5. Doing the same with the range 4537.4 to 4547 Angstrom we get 15.9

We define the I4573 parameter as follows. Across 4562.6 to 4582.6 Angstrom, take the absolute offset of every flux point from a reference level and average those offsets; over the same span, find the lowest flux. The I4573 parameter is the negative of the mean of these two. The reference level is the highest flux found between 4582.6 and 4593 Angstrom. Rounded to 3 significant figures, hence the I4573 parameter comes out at -8.30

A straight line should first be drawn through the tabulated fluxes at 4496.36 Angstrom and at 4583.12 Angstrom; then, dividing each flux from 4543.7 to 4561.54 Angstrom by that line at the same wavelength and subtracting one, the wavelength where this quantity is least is 4545.29 Angstrom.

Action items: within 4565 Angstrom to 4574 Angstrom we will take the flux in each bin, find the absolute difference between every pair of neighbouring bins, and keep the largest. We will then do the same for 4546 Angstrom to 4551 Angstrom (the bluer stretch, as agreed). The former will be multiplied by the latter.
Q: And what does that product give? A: 8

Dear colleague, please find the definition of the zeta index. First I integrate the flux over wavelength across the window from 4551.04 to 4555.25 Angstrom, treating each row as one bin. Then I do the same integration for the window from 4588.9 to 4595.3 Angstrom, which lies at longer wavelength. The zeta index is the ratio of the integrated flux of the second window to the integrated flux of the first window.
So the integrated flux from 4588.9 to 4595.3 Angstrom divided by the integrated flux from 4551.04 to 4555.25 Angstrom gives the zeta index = 1.4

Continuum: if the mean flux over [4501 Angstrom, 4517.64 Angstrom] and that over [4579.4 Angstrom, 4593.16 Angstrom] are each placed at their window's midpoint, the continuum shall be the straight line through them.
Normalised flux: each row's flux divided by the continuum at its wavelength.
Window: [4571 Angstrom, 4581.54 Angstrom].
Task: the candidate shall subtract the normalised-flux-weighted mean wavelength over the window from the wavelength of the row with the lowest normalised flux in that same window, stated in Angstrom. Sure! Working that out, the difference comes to 2.0 Angstrom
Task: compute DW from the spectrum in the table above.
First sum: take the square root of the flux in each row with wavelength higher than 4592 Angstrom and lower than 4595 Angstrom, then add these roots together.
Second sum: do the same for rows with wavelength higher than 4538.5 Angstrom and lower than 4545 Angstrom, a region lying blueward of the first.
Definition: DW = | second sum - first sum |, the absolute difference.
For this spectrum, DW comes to 12.9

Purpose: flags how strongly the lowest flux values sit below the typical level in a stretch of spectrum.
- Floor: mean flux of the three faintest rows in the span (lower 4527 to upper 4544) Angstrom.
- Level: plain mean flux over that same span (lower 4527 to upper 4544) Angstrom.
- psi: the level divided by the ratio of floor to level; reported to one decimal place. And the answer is 19.5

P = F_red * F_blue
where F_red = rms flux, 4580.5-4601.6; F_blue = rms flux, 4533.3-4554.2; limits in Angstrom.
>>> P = 271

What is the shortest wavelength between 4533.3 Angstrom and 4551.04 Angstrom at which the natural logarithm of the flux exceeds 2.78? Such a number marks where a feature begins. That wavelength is 4535.88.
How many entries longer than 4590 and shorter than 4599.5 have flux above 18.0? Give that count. 0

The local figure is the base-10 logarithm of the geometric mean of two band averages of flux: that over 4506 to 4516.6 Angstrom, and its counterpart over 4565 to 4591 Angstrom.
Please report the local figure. 1.26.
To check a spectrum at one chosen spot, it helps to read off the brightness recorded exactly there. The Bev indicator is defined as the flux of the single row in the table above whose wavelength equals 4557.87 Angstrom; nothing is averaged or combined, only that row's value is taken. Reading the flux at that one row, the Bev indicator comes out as 20.3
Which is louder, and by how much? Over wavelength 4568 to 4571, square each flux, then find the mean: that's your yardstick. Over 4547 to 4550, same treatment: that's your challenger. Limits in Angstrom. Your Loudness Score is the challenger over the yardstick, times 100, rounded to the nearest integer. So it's 98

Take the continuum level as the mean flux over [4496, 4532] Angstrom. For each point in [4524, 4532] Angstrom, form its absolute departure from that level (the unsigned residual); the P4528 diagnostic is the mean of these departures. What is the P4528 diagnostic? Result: 1.7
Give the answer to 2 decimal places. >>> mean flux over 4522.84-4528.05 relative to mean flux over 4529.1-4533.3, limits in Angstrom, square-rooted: 1.01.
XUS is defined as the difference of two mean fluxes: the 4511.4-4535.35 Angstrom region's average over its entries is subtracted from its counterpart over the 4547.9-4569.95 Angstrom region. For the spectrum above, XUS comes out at 0.6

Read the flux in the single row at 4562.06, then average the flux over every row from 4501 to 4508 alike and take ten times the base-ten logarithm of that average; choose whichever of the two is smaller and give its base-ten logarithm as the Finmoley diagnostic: 1.11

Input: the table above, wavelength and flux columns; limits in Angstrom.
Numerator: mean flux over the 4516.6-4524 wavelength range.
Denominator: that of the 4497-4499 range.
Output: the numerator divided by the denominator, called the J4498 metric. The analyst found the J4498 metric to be 0.98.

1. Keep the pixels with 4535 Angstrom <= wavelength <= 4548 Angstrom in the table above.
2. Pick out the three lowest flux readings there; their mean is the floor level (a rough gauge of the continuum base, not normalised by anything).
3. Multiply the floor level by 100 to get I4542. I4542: 1547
